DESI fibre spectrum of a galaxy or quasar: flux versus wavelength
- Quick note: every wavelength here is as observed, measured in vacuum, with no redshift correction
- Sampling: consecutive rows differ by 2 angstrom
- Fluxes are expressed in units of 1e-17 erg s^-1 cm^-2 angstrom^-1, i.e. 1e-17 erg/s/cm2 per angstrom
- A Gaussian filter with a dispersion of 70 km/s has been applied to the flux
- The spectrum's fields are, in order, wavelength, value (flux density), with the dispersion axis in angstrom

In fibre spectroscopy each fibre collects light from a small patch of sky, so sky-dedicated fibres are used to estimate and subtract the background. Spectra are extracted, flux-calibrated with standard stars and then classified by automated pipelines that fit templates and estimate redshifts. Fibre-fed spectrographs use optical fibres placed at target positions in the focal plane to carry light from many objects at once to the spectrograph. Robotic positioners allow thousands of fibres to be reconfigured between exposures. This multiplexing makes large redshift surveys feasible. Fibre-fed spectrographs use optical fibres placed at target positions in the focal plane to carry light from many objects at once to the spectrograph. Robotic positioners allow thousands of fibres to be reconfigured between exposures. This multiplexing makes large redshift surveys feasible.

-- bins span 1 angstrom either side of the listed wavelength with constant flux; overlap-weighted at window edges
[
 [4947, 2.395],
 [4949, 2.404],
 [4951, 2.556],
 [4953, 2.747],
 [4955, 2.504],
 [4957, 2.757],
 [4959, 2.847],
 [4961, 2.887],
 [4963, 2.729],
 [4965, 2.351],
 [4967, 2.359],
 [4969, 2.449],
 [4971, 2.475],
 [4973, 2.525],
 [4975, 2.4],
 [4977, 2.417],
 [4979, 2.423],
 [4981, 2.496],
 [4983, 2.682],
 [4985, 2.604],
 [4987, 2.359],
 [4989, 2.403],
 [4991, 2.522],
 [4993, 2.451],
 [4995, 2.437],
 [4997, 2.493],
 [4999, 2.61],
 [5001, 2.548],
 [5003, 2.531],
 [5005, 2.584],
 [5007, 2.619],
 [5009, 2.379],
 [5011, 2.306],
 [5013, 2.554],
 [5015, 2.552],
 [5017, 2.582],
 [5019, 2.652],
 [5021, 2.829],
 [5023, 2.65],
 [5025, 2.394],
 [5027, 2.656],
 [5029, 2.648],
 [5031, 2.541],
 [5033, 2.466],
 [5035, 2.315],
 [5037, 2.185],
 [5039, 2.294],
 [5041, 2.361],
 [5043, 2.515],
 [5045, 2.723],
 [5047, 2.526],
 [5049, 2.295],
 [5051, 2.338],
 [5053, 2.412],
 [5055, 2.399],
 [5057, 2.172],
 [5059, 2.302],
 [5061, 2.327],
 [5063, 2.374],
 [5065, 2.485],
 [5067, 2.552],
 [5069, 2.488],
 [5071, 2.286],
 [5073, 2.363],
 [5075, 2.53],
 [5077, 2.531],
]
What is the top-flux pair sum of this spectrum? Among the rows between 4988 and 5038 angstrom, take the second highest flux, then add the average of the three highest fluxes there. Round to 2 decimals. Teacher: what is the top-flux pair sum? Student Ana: 5.37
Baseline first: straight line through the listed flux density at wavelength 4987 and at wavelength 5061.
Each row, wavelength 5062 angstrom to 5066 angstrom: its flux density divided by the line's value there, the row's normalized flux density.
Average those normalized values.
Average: 1.04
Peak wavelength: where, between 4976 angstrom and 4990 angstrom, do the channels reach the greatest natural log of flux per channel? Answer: 4983 angstrom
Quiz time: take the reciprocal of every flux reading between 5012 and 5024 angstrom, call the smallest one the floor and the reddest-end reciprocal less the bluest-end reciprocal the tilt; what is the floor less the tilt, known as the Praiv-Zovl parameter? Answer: 0.368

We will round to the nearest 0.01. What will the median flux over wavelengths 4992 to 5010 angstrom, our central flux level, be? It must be 2.53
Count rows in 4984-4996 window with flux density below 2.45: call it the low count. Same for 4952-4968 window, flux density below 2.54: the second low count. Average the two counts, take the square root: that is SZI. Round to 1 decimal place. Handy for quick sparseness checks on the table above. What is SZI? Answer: 1.7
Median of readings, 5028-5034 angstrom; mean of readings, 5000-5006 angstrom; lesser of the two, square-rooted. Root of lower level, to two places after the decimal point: 1.59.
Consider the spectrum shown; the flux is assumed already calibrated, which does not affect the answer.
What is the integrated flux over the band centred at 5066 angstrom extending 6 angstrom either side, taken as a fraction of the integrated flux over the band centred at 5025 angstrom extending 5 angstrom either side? 1.10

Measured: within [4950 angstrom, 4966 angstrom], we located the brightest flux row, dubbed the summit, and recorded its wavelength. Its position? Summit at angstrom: 4961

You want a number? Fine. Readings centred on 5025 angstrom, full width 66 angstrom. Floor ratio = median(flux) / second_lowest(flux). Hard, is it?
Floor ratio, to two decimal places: 1.15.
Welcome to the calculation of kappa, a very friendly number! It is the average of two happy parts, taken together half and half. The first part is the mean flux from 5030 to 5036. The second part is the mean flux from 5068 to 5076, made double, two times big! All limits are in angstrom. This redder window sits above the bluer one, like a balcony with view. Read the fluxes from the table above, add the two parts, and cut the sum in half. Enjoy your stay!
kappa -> 3.64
